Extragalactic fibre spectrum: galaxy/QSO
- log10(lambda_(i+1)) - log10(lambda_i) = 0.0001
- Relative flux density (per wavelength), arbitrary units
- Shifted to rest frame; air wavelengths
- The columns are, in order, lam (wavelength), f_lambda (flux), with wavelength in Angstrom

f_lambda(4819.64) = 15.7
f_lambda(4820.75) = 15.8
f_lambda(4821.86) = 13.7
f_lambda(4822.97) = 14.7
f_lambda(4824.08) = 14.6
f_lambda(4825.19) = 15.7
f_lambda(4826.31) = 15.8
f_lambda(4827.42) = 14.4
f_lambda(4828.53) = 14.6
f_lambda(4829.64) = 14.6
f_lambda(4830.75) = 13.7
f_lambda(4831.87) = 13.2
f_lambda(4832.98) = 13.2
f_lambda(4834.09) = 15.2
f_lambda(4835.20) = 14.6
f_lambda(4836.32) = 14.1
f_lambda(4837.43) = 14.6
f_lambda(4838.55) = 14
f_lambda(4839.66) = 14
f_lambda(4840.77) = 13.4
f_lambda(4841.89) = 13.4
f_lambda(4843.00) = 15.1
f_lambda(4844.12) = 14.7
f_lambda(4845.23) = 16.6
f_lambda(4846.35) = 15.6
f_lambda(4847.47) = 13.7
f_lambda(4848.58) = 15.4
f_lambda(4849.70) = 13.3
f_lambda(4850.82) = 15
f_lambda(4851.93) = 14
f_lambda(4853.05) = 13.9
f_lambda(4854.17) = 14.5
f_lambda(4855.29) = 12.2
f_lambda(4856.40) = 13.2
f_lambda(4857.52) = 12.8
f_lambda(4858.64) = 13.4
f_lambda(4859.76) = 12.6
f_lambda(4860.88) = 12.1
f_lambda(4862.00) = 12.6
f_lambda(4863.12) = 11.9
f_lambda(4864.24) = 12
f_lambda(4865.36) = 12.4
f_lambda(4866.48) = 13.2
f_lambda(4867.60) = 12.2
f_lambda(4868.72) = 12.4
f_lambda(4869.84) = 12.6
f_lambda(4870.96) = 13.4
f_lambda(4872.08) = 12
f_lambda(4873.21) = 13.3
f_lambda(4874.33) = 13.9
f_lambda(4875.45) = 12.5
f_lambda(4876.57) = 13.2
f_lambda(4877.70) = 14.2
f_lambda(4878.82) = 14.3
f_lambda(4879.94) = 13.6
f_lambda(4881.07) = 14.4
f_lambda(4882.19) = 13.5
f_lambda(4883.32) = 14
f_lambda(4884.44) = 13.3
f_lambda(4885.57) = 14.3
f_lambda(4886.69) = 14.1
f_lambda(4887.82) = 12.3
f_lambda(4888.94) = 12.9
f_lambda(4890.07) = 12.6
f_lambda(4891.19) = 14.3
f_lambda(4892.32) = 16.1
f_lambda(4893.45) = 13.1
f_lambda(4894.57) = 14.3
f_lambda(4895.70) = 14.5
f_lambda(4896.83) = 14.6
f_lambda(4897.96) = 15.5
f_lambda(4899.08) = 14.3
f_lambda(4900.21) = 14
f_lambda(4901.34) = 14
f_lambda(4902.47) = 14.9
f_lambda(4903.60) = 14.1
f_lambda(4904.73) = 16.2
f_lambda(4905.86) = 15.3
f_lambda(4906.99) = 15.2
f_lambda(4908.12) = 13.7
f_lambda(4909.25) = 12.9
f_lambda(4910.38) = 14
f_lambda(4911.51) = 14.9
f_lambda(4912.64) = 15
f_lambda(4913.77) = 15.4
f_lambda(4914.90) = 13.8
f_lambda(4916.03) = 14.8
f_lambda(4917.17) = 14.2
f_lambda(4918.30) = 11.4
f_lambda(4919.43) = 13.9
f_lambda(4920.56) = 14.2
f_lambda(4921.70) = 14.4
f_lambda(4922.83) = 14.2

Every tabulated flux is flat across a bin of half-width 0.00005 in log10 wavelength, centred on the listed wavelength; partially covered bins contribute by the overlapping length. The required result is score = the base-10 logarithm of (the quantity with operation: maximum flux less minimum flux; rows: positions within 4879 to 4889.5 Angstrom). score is 0.322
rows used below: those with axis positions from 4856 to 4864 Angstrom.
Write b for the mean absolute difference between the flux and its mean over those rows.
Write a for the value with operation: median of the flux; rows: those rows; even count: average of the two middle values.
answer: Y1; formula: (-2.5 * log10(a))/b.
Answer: -6.7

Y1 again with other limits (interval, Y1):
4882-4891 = -4.7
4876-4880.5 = -6.7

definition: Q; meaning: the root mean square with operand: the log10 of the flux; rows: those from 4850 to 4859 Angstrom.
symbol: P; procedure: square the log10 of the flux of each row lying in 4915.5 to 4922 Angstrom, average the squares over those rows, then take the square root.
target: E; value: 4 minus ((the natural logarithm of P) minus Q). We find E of 5.00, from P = 1.14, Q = 1.13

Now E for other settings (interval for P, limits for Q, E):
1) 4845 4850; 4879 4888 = 4.98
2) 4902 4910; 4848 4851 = 5.01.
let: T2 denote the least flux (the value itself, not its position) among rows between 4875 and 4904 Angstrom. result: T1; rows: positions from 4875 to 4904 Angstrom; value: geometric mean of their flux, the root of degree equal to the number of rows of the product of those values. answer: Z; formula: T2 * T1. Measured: 171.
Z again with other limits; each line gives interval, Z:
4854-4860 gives 160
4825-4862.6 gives 170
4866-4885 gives 159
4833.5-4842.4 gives 190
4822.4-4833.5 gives 190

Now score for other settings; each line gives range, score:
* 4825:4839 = 0.415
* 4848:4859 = 0.505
